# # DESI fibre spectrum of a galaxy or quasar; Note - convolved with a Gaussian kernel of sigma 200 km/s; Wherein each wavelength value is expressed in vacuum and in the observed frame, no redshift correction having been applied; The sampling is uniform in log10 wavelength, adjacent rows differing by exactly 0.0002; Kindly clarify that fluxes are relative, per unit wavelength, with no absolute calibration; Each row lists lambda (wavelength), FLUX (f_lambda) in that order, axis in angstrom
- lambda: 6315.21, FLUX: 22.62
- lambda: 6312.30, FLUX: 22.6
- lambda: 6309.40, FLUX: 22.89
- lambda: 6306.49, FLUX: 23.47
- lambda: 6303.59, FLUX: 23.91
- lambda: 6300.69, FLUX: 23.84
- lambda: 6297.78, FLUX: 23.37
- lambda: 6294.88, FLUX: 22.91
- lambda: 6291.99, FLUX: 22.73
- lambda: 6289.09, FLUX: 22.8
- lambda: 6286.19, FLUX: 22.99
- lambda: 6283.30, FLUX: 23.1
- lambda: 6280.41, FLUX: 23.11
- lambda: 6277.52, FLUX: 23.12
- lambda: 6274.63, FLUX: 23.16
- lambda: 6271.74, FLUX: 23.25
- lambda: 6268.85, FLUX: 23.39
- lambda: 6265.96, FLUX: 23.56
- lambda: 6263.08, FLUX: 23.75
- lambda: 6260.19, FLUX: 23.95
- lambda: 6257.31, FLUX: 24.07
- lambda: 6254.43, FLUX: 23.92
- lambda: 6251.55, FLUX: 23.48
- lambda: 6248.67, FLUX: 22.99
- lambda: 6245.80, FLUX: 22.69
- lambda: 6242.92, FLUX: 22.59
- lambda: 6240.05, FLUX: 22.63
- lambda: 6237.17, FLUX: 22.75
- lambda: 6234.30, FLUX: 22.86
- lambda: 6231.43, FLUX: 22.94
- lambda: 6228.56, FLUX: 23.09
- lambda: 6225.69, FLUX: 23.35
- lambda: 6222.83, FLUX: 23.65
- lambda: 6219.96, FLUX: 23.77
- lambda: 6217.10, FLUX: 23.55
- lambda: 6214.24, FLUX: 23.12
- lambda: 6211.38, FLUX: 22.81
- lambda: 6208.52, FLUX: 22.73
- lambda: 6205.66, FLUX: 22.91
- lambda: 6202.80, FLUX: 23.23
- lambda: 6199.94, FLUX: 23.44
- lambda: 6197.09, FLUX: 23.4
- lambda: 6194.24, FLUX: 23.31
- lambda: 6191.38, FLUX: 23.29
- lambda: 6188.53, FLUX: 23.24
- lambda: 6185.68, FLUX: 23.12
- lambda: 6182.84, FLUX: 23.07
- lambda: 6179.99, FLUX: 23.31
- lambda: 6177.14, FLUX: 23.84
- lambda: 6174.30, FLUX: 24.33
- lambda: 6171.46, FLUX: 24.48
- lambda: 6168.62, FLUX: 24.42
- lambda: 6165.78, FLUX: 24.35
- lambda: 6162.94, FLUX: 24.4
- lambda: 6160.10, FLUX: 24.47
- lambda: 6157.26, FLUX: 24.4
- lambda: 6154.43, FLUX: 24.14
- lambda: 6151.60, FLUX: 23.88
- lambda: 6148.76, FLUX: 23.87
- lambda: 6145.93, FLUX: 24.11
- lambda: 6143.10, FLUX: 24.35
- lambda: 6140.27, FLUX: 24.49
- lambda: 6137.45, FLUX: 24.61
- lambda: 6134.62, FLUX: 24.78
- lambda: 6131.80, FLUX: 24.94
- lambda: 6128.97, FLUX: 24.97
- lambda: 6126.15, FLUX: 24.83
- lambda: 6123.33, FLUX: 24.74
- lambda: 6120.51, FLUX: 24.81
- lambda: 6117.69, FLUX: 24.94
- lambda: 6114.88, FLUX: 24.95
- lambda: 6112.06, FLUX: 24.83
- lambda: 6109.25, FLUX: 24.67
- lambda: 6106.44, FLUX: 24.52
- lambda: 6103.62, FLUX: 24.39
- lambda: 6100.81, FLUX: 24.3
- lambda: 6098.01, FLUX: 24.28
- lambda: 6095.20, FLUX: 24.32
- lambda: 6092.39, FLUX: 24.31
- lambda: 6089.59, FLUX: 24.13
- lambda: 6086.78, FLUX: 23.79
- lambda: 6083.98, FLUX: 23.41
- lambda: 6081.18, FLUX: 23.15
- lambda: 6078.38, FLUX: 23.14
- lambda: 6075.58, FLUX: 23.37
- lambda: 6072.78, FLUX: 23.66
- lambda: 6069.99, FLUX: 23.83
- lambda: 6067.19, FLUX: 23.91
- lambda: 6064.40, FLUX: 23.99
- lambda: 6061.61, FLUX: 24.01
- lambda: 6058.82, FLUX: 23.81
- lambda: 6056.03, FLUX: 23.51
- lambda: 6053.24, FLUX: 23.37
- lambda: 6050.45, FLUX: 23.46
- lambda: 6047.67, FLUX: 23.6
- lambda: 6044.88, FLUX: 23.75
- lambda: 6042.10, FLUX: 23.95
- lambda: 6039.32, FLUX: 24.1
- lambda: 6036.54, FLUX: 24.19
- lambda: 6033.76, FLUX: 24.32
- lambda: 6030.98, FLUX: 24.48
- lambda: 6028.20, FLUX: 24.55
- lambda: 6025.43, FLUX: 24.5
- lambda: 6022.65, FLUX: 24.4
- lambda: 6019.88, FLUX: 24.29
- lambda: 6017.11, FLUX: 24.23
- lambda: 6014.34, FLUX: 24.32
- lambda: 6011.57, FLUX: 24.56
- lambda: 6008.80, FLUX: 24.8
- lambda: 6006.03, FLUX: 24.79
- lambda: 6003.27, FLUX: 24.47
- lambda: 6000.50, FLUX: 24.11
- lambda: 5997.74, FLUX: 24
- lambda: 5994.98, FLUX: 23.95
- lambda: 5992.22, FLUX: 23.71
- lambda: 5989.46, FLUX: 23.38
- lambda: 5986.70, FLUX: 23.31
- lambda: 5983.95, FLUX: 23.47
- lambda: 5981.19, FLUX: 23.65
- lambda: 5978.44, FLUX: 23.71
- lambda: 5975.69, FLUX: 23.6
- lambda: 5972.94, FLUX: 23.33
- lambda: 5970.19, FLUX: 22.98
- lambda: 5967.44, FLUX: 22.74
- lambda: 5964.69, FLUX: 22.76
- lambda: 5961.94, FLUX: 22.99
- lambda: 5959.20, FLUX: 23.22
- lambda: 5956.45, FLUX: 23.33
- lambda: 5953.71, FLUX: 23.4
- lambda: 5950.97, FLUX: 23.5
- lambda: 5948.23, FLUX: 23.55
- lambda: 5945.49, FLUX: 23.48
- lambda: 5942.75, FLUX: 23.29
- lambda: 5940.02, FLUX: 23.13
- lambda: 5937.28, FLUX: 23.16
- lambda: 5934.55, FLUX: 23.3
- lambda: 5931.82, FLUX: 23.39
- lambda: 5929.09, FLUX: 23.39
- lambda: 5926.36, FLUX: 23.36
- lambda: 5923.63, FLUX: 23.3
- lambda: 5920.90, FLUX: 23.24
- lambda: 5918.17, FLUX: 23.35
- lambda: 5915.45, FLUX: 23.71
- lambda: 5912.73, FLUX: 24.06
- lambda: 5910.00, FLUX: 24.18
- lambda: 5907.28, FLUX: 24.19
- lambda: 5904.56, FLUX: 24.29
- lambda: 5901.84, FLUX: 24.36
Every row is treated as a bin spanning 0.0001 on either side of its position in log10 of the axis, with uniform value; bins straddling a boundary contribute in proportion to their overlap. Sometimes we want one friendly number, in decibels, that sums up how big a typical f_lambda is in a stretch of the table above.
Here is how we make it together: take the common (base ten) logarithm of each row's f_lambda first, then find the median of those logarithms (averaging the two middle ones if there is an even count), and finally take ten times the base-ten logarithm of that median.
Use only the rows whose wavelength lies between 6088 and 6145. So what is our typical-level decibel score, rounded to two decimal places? 1.44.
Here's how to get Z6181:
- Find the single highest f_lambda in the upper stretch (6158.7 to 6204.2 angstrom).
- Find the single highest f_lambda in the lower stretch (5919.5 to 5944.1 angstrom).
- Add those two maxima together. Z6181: 47.9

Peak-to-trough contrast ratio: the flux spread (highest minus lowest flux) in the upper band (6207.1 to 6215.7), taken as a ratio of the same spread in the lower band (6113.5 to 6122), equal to 2.8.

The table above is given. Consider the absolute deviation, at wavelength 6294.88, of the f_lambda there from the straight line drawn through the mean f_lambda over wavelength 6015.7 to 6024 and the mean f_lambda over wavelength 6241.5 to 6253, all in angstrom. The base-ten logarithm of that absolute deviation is -0.59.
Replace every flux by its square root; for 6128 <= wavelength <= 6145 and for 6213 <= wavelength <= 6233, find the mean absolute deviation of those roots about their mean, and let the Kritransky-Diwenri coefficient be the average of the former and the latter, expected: 0.0239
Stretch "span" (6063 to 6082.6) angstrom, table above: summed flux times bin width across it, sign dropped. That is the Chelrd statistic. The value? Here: 462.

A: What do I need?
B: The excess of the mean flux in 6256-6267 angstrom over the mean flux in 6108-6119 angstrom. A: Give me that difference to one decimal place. -1.0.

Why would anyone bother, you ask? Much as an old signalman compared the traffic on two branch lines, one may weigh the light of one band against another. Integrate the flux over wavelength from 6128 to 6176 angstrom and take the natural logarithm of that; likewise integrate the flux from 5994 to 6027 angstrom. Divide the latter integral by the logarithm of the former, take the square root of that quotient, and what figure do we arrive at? 10.7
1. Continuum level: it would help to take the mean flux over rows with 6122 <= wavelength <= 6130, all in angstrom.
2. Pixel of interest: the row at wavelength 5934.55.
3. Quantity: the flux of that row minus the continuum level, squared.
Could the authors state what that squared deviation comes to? 2.4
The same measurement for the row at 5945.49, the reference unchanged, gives 1.9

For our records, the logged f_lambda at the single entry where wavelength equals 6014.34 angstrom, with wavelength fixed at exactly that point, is 24.32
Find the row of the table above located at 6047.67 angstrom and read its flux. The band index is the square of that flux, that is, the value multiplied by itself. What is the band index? 557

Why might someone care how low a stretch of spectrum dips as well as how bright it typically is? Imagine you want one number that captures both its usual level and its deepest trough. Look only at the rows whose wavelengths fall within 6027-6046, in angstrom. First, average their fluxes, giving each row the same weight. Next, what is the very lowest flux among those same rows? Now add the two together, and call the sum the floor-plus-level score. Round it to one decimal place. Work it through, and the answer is 47.9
